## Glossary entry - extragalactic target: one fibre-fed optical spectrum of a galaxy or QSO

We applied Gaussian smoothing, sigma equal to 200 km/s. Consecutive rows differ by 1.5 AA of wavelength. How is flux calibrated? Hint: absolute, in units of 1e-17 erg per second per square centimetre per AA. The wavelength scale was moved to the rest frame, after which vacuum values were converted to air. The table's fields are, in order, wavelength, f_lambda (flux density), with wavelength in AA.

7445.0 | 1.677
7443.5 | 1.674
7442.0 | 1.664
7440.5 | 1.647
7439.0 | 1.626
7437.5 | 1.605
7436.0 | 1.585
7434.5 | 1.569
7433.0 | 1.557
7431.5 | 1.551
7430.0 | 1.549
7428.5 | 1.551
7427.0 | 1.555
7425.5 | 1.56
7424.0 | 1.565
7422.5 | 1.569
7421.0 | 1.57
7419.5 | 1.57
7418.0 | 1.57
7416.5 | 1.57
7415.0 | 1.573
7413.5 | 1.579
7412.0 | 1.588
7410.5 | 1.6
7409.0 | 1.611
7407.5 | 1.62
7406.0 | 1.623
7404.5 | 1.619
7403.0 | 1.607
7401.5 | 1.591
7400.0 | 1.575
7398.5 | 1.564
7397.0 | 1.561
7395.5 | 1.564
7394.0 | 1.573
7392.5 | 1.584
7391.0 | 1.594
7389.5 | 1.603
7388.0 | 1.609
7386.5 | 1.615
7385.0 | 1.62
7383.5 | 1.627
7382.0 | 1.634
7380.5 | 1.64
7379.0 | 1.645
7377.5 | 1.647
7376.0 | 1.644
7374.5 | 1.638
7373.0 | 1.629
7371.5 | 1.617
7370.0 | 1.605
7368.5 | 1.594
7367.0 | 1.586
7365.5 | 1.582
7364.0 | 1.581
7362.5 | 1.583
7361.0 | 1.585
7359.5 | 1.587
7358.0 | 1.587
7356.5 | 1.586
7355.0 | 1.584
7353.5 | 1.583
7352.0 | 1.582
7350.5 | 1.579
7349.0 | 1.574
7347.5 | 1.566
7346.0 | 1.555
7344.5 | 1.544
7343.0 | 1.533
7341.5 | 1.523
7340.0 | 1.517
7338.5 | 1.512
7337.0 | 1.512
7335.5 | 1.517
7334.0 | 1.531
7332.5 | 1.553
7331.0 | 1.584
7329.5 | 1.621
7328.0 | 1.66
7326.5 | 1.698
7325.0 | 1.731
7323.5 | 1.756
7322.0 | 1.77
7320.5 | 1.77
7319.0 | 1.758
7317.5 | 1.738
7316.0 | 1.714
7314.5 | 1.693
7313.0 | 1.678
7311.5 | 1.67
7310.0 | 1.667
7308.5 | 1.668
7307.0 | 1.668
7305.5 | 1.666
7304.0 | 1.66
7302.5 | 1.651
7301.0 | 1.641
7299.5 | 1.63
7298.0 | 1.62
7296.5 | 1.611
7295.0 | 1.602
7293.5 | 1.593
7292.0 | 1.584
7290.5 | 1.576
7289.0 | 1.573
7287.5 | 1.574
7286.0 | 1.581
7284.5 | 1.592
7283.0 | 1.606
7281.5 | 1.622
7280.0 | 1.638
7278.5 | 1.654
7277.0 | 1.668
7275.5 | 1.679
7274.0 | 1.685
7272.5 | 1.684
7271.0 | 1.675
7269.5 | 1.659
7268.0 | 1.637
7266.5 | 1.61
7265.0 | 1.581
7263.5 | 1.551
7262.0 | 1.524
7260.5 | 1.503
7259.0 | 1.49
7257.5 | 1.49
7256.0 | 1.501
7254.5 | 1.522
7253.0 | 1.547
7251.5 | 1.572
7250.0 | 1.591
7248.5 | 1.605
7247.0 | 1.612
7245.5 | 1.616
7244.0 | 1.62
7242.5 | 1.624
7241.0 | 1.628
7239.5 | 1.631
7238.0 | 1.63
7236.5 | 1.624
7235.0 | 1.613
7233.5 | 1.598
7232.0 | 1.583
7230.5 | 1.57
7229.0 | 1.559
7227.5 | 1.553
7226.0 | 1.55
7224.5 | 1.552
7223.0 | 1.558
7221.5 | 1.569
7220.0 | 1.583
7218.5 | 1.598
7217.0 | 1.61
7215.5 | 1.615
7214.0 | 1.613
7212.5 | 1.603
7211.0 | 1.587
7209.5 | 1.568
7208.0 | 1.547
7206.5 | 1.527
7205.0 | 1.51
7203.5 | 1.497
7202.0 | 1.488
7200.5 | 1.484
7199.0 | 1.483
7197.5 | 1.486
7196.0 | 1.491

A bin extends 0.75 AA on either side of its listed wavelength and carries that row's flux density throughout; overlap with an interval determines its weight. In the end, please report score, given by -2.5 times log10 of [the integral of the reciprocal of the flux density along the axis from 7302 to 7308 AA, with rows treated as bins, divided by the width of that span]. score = 0.55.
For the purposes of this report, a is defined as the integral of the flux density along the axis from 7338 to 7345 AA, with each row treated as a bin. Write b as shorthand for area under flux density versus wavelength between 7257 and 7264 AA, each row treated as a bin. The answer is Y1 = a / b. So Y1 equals 1.01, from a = 10.7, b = 10.6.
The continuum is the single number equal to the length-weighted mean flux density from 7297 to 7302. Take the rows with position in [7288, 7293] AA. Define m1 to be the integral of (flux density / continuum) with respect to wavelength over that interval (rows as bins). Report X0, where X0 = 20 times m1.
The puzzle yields 97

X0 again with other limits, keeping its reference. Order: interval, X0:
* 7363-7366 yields 58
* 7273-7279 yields 123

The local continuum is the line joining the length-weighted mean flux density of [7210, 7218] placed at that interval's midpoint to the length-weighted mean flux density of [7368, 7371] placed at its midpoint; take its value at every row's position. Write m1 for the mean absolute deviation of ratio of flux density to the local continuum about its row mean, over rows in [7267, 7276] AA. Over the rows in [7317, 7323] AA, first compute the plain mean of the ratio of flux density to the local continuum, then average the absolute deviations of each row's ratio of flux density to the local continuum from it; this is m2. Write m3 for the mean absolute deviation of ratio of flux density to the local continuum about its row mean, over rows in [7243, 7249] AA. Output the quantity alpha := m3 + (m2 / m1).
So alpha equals 0.8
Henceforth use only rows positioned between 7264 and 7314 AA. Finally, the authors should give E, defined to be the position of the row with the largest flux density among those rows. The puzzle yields 7274.0 AA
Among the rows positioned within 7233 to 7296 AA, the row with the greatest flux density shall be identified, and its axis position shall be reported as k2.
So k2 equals 7274.0 AA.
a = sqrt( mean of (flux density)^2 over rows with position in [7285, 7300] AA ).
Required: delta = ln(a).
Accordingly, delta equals 0.467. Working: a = 1.59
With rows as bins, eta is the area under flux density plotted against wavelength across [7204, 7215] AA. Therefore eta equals 17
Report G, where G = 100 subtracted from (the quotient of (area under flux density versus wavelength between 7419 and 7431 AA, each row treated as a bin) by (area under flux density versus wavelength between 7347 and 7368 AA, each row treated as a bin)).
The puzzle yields -99.4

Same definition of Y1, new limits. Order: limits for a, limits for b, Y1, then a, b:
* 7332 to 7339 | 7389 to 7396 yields 0.96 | 10.7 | 11.1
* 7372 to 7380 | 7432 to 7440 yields 1.03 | 13.1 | 12.7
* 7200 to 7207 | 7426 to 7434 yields 0.85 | 10.5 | 12.4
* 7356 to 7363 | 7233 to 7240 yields 0.98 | 11.1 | 11.3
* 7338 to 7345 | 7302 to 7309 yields 0.92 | 10.7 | 11.6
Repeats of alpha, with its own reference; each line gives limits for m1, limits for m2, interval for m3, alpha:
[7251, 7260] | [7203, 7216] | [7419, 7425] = 1.4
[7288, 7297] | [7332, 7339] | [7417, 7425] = 1.1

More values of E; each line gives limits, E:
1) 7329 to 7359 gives 7329.5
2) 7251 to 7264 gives 7251.5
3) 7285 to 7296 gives 7295.0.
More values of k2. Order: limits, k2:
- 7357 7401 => 7377.5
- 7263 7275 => 7274.0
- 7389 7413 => 7406.0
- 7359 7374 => 7373.0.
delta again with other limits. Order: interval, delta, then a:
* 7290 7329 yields 0.515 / 1.67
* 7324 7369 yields 0.456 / 1.58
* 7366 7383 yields 0.486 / 1.63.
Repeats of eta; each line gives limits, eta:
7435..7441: 10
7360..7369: 14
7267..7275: 13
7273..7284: 18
